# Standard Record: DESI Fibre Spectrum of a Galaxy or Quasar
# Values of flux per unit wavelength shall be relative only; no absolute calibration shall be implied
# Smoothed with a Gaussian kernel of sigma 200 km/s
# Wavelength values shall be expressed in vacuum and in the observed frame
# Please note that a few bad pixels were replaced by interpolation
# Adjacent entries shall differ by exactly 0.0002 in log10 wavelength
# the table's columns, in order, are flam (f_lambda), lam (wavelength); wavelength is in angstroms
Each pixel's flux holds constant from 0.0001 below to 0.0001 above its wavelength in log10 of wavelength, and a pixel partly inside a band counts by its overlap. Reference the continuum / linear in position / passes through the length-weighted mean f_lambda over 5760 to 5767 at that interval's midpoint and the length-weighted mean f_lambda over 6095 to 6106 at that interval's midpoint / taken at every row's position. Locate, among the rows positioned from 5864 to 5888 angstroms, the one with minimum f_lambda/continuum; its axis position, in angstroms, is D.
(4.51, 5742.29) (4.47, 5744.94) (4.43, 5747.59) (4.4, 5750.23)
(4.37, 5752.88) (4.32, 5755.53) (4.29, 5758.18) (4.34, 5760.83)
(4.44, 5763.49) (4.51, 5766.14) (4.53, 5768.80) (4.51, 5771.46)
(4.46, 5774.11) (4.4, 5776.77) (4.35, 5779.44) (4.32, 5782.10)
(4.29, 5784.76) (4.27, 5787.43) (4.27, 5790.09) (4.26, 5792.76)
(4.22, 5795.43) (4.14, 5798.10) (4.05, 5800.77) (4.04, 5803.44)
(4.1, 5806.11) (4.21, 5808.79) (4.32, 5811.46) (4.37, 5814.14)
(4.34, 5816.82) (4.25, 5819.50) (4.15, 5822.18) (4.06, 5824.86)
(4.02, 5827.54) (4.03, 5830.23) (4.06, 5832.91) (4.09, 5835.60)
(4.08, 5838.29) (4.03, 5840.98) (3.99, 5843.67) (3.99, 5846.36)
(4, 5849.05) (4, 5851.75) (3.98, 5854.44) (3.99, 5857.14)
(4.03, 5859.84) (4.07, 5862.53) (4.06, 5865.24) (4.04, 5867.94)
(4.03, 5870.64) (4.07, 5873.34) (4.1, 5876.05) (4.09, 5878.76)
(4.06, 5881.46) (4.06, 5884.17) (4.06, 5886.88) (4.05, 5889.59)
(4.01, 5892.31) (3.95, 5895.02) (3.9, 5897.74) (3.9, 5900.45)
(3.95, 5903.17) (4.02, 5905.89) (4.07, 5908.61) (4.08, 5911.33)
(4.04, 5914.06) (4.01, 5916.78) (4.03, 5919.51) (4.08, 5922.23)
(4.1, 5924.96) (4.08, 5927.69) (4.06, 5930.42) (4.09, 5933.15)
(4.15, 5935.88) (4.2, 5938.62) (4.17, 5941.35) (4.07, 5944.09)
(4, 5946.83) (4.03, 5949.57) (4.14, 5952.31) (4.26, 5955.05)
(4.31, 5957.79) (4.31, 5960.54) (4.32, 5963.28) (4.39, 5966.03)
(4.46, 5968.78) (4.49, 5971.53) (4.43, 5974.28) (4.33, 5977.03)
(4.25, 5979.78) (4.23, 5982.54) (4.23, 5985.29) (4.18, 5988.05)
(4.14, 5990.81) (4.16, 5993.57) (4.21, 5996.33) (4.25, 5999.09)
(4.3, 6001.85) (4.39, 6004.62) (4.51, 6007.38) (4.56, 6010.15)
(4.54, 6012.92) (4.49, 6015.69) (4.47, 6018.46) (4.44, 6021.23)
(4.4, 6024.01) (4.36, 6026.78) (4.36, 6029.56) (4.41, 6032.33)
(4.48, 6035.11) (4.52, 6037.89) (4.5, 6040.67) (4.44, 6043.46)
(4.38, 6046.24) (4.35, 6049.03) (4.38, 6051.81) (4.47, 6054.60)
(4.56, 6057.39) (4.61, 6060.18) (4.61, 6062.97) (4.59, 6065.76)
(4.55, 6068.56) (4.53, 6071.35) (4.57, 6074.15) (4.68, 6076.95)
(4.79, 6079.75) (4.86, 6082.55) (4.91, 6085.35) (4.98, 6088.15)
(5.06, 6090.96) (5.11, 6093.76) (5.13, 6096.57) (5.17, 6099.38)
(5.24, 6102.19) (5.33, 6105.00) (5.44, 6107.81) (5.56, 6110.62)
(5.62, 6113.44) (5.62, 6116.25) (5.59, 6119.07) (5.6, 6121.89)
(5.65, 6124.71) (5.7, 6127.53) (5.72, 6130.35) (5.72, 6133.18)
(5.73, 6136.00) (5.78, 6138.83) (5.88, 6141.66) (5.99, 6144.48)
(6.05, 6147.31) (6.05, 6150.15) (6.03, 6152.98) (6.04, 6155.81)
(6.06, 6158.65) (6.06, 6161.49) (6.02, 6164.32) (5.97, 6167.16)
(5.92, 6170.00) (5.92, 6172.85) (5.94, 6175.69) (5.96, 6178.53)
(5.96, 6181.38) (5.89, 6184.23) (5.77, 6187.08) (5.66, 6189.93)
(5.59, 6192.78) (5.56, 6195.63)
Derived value 5886.88 angstroms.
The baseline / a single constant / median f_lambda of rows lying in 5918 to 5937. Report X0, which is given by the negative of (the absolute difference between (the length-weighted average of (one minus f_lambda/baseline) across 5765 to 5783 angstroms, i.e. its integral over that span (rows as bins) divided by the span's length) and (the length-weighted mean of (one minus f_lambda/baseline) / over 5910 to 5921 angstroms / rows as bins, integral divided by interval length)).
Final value -0.10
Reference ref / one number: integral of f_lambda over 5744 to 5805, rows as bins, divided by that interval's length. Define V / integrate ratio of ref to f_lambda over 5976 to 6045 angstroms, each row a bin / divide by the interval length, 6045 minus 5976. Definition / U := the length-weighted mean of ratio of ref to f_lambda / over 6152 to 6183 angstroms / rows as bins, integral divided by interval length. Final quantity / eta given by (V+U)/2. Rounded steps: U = 0.72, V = 0.99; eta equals 0.86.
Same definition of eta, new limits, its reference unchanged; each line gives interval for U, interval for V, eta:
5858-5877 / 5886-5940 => 1.07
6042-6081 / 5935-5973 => 0.99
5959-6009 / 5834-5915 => 1.04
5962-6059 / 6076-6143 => 0.90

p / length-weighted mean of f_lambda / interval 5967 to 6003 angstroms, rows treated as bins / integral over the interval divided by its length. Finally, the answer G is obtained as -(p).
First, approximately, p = 4.3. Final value -4.3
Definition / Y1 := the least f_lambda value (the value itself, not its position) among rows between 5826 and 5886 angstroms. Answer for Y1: 3.98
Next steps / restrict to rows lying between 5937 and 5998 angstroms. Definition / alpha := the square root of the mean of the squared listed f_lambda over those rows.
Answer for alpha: 4.2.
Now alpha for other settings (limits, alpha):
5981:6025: 4.3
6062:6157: 5.4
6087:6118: 5.3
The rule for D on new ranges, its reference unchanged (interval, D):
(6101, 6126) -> 6102.19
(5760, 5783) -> 5782.10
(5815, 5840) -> 5827.54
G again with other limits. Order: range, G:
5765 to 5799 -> -4.3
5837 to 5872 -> -4.0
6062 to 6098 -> -4.8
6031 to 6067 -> -4.5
